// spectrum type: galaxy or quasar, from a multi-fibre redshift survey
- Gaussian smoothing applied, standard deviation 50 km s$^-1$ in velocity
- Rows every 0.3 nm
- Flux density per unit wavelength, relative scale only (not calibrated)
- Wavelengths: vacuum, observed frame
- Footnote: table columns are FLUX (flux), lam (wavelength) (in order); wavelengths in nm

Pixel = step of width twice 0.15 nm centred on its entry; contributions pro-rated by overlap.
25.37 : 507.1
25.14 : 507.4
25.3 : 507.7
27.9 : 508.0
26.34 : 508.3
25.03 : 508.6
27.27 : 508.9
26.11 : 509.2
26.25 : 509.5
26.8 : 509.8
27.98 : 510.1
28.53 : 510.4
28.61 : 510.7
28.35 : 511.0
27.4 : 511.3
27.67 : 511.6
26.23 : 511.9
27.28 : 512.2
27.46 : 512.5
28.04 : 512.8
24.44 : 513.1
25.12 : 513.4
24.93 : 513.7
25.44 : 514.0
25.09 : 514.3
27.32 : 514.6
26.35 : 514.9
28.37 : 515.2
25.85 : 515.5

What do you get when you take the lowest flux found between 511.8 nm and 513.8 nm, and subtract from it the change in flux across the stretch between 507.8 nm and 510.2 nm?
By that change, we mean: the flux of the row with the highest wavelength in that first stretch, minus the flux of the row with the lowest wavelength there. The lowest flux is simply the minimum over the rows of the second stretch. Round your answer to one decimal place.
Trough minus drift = 24.4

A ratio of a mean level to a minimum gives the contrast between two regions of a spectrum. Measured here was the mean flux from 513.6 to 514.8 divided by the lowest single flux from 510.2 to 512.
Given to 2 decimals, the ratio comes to 0.98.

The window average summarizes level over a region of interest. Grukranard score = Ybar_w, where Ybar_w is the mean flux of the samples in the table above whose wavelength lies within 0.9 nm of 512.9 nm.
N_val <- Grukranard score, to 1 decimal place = 26.2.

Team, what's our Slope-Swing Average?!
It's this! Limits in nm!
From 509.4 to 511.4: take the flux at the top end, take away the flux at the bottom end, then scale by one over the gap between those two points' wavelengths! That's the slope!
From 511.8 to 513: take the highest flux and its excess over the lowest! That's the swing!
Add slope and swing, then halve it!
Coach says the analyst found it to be 1.2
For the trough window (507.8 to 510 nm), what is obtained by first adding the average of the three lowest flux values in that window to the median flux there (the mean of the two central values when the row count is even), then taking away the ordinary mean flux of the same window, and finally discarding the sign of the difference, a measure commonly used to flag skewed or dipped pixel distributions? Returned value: 25.6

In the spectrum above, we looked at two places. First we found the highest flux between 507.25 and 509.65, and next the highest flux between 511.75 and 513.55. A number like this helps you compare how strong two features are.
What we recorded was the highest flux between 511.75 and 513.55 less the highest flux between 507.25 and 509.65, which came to 0.14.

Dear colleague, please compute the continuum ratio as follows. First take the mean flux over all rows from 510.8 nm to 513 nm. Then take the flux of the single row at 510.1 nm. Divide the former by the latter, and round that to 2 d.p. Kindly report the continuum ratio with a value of 0.98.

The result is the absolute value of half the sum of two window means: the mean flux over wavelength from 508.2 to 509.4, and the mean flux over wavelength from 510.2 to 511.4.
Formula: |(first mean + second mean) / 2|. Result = 27.2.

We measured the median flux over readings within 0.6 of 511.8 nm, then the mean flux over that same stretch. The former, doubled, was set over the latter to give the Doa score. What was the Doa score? 2.01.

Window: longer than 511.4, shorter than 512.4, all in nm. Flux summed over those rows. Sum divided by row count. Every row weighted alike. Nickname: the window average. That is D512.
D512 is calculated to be 27.1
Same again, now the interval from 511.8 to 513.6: 26.4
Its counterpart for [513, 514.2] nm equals 25.0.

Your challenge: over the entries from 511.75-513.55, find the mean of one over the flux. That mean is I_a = 0.0379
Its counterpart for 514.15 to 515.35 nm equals 0.0374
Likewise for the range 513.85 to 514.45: 0.0396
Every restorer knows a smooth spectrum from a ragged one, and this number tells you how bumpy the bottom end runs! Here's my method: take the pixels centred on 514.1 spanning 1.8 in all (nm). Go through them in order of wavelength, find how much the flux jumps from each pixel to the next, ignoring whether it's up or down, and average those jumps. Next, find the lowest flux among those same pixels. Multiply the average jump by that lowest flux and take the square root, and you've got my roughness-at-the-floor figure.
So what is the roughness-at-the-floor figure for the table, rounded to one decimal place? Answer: 4.6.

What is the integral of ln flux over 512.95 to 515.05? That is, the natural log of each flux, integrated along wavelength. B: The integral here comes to 6.8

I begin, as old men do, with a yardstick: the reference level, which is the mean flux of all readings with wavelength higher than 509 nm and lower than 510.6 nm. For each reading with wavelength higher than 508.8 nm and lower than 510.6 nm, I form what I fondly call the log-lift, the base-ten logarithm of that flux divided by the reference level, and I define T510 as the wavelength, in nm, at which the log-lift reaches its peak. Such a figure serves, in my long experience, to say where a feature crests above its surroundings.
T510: 510.4 nm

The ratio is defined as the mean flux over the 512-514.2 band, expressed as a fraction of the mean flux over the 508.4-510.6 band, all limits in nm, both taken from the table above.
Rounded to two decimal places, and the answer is 0.97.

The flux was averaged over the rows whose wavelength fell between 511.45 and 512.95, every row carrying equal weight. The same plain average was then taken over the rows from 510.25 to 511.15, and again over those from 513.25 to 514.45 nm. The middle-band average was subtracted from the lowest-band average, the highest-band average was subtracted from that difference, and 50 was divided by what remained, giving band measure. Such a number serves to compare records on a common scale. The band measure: -2.08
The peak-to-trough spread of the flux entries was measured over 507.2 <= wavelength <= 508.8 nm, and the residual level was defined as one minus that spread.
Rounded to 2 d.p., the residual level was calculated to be -1.87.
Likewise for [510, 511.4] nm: -0.21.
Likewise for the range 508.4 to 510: -1.24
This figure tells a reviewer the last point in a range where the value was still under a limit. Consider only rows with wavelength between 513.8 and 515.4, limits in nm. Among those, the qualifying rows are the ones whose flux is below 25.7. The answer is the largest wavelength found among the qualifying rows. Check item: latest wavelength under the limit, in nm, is 514.3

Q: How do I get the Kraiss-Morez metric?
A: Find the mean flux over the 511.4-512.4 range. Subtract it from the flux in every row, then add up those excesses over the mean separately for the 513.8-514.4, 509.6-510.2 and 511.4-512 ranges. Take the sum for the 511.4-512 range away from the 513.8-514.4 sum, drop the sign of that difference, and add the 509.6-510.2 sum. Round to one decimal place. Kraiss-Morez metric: 4.0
